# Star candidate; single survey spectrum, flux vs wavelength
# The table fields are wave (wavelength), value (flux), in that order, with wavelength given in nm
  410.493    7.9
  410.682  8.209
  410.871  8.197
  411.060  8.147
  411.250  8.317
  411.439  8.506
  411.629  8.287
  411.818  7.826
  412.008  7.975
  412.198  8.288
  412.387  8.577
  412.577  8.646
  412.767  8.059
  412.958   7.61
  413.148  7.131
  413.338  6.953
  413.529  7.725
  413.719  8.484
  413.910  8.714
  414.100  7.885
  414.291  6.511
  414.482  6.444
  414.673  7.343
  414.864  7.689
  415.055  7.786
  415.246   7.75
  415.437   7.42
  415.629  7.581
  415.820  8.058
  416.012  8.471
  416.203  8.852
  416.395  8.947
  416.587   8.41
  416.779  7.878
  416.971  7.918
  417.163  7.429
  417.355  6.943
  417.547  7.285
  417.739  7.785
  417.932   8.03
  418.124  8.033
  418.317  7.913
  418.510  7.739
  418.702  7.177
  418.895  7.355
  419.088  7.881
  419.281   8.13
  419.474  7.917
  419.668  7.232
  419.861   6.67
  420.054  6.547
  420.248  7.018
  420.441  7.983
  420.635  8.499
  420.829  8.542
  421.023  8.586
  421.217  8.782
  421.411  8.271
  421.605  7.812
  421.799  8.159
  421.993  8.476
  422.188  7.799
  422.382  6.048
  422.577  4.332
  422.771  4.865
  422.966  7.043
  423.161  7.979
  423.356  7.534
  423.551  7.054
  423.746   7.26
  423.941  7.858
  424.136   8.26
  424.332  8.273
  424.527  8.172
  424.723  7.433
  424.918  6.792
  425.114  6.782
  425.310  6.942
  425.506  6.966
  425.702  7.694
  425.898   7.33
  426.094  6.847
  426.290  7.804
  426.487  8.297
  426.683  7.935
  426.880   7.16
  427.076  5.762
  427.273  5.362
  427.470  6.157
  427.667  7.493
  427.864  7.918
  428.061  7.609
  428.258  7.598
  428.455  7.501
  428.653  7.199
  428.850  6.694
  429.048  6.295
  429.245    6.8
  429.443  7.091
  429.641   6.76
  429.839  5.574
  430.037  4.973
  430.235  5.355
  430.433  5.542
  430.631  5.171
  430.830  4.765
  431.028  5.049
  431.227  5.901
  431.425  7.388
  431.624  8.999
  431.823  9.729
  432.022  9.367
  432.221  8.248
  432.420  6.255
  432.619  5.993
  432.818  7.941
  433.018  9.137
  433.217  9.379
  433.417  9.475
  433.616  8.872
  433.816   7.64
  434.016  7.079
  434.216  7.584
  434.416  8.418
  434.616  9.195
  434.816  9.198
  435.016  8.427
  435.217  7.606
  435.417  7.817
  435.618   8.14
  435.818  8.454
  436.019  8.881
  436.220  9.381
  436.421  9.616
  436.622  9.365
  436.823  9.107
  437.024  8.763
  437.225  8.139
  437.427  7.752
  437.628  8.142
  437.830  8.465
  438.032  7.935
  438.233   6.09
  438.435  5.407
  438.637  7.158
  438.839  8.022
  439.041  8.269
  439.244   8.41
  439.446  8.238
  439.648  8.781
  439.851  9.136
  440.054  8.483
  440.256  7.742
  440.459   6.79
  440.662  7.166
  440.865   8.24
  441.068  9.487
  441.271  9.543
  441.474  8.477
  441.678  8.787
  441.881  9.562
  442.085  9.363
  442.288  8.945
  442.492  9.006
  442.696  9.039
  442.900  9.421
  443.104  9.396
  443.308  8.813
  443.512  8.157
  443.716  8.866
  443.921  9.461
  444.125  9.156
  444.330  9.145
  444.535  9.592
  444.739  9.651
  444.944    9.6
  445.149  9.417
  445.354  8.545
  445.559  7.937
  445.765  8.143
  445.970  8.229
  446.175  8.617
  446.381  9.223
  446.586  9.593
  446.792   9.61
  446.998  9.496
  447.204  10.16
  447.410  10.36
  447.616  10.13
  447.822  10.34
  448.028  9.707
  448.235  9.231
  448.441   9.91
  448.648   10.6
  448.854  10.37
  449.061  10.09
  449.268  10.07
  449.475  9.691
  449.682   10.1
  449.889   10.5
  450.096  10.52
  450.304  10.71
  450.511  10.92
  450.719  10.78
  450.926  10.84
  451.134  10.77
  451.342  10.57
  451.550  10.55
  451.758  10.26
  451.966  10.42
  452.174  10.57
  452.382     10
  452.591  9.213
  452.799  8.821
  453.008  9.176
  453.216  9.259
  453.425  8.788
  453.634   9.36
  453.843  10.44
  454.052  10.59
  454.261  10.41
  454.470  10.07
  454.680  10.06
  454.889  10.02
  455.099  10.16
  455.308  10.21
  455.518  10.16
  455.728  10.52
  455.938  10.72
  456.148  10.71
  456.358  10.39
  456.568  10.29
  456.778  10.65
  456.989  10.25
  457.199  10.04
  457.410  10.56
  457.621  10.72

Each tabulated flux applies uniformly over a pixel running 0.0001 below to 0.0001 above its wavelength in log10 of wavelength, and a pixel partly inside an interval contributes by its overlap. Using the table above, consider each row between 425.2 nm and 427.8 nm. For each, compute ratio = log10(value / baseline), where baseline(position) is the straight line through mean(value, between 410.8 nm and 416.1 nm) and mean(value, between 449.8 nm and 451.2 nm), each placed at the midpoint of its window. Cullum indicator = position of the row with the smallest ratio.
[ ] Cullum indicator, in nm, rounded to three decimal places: 427.273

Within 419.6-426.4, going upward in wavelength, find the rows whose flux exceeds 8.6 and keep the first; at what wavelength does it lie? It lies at 421.217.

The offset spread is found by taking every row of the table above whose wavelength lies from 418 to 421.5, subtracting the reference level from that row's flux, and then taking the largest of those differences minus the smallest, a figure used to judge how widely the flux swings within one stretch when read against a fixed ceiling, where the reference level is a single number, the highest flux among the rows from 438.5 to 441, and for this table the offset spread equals 2.2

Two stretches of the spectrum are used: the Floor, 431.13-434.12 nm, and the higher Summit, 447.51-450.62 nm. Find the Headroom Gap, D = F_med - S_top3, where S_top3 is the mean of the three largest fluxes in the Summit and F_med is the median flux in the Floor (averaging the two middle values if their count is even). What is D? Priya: -2.5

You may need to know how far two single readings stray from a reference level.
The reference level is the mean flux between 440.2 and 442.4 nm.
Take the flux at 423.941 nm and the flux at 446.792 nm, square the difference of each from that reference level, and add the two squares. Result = 1.6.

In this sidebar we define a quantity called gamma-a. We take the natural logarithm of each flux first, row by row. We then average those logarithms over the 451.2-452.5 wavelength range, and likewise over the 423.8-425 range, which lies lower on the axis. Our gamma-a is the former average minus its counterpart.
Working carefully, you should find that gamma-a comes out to 0.29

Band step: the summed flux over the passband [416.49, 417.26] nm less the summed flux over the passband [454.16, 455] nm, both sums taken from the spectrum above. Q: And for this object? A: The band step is -8.9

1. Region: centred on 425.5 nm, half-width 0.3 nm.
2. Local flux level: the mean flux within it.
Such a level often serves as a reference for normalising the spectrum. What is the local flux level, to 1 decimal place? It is 7.2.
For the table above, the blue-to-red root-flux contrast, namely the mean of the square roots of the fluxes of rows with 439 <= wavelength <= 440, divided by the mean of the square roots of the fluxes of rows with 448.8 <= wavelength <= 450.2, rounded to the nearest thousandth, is 0.917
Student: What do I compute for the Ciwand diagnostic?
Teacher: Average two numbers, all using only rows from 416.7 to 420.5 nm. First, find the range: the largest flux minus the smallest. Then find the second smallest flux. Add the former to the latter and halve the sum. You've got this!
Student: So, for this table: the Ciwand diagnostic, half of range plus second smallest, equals 4.1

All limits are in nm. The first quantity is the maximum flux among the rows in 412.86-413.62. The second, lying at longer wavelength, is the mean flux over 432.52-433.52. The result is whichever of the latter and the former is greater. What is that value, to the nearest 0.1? 8.4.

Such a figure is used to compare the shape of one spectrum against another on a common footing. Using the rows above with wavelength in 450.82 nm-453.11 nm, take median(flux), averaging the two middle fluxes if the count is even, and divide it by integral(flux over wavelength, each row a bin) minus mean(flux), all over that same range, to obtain 0.80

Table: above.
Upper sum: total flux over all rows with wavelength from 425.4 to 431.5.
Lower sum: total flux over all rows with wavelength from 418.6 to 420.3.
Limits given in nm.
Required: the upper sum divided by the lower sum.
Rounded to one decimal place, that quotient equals 3.1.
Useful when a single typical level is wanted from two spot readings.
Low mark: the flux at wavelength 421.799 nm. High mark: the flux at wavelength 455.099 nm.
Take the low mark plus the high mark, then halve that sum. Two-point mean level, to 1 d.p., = 9.2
